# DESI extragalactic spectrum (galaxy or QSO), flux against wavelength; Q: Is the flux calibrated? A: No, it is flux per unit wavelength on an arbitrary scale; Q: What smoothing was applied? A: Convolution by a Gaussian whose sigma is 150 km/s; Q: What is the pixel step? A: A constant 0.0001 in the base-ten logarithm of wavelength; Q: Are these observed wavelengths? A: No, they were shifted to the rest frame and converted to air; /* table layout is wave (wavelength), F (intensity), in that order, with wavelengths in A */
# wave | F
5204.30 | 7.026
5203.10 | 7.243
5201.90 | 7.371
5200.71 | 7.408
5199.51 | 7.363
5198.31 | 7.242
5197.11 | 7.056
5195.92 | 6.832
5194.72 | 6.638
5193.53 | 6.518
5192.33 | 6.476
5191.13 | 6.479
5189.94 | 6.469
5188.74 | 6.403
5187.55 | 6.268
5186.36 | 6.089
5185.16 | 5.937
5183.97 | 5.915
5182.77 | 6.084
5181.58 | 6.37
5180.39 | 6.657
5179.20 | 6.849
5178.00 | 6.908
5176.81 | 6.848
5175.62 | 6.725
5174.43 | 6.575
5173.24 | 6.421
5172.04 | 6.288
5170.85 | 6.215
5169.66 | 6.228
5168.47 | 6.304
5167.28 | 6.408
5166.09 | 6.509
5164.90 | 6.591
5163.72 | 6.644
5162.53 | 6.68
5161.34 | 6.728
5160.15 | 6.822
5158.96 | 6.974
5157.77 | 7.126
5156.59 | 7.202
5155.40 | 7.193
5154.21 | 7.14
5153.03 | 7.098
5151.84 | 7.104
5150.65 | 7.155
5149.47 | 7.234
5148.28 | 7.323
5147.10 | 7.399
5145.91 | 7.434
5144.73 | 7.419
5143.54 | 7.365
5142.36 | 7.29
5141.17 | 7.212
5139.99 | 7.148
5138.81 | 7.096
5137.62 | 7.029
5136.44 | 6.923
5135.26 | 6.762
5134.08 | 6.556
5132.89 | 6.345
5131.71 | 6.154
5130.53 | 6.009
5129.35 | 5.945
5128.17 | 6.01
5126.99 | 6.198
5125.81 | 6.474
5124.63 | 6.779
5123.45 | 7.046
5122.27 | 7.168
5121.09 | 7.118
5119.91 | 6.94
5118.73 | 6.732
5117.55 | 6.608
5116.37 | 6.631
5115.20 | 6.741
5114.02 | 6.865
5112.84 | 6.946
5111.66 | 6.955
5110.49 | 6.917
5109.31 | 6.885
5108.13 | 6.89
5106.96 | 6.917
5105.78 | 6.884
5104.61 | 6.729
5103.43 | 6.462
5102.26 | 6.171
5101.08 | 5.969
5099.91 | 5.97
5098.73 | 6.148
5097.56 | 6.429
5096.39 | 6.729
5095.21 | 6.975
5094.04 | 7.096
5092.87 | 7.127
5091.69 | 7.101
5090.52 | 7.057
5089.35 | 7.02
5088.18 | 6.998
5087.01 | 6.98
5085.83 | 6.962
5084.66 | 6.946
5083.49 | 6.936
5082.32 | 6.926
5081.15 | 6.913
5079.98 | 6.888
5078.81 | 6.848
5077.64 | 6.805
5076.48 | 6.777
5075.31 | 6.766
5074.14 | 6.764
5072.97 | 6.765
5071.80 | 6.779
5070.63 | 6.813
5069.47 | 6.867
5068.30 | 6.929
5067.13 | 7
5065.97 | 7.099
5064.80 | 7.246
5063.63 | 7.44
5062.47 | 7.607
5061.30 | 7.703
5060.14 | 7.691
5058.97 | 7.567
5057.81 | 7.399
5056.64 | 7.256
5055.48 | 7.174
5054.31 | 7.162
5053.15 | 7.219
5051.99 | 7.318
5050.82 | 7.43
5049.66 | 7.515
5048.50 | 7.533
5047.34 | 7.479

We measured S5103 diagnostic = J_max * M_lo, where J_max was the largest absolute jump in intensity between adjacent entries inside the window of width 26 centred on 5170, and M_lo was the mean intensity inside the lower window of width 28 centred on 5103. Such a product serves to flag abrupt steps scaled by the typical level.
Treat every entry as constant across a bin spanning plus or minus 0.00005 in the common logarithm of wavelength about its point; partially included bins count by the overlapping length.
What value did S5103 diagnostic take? 1.9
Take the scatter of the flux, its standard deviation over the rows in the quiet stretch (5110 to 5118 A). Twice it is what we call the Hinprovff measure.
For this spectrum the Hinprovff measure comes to 0.3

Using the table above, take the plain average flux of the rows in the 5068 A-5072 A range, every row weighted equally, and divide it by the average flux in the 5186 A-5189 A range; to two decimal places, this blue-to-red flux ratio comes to 1.09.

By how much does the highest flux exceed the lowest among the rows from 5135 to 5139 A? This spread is 0.3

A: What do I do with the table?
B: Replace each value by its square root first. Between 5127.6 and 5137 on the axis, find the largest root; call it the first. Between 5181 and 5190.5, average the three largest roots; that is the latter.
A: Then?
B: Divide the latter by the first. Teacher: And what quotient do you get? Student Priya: 0.96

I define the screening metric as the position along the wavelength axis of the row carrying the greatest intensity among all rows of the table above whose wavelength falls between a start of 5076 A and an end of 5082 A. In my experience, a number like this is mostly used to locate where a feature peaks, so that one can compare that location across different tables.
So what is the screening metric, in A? 5081.15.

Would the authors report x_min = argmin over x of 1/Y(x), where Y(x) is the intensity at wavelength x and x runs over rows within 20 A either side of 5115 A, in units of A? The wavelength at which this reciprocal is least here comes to 5122.27 A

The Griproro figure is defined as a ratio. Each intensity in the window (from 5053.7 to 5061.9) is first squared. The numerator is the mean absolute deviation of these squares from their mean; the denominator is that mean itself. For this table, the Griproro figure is 0.05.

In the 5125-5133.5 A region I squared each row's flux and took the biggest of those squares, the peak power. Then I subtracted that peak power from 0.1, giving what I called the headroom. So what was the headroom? -41.8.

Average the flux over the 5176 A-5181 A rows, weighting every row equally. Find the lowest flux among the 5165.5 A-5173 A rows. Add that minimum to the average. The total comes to 13.03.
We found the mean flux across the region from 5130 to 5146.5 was 6.9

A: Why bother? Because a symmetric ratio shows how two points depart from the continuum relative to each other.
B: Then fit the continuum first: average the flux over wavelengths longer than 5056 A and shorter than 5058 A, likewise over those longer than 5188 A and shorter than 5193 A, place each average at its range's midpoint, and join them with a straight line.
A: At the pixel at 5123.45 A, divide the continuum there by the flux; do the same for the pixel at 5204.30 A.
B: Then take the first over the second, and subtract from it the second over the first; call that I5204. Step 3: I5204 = 0.15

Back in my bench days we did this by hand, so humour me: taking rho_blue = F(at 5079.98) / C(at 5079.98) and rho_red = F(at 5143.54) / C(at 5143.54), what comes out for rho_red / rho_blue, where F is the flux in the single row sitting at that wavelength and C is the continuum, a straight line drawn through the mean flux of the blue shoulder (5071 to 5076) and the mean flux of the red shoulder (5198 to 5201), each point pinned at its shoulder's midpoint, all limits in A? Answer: 1.03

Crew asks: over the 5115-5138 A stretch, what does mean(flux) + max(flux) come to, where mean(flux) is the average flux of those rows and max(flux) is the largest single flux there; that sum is 13.8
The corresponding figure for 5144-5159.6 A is 14.6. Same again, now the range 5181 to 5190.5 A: 12.7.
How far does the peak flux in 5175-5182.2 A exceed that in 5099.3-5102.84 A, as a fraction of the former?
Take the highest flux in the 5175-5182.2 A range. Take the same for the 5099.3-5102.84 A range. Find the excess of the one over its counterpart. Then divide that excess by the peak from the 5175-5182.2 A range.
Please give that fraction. 0.11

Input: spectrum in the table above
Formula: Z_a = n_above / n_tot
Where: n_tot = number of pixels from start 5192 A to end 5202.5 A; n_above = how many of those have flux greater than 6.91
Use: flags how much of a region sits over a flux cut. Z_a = 0.56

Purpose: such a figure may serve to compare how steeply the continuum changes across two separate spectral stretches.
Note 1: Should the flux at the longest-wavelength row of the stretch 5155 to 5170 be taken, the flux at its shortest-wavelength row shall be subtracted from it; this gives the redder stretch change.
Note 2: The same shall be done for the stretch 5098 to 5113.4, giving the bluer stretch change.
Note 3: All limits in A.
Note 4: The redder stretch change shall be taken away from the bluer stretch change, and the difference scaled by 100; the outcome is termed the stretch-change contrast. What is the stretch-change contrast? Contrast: 176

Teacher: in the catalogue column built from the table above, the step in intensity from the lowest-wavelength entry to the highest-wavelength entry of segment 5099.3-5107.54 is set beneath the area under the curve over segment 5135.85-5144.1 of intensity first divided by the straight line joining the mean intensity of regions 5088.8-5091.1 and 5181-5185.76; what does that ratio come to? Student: 10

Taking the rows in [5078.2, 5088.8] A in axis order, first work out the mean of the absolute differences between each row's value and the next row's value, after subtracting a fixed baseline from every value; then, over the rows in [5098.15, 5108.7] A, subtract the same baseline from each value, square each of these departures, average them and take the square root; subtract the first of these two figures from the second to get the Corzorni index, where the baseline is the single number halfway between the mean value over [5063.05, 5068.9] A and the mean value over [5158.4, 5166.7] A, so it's 0.6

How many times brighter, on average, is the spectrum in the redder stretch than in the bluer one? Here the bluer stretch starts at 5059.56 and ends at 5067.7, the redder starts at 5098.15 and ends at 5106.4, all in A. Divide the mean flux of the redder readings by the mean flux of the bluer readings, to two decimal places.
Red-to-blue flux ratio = 0.86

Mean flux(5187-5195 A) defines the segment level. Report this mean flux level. 6.46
